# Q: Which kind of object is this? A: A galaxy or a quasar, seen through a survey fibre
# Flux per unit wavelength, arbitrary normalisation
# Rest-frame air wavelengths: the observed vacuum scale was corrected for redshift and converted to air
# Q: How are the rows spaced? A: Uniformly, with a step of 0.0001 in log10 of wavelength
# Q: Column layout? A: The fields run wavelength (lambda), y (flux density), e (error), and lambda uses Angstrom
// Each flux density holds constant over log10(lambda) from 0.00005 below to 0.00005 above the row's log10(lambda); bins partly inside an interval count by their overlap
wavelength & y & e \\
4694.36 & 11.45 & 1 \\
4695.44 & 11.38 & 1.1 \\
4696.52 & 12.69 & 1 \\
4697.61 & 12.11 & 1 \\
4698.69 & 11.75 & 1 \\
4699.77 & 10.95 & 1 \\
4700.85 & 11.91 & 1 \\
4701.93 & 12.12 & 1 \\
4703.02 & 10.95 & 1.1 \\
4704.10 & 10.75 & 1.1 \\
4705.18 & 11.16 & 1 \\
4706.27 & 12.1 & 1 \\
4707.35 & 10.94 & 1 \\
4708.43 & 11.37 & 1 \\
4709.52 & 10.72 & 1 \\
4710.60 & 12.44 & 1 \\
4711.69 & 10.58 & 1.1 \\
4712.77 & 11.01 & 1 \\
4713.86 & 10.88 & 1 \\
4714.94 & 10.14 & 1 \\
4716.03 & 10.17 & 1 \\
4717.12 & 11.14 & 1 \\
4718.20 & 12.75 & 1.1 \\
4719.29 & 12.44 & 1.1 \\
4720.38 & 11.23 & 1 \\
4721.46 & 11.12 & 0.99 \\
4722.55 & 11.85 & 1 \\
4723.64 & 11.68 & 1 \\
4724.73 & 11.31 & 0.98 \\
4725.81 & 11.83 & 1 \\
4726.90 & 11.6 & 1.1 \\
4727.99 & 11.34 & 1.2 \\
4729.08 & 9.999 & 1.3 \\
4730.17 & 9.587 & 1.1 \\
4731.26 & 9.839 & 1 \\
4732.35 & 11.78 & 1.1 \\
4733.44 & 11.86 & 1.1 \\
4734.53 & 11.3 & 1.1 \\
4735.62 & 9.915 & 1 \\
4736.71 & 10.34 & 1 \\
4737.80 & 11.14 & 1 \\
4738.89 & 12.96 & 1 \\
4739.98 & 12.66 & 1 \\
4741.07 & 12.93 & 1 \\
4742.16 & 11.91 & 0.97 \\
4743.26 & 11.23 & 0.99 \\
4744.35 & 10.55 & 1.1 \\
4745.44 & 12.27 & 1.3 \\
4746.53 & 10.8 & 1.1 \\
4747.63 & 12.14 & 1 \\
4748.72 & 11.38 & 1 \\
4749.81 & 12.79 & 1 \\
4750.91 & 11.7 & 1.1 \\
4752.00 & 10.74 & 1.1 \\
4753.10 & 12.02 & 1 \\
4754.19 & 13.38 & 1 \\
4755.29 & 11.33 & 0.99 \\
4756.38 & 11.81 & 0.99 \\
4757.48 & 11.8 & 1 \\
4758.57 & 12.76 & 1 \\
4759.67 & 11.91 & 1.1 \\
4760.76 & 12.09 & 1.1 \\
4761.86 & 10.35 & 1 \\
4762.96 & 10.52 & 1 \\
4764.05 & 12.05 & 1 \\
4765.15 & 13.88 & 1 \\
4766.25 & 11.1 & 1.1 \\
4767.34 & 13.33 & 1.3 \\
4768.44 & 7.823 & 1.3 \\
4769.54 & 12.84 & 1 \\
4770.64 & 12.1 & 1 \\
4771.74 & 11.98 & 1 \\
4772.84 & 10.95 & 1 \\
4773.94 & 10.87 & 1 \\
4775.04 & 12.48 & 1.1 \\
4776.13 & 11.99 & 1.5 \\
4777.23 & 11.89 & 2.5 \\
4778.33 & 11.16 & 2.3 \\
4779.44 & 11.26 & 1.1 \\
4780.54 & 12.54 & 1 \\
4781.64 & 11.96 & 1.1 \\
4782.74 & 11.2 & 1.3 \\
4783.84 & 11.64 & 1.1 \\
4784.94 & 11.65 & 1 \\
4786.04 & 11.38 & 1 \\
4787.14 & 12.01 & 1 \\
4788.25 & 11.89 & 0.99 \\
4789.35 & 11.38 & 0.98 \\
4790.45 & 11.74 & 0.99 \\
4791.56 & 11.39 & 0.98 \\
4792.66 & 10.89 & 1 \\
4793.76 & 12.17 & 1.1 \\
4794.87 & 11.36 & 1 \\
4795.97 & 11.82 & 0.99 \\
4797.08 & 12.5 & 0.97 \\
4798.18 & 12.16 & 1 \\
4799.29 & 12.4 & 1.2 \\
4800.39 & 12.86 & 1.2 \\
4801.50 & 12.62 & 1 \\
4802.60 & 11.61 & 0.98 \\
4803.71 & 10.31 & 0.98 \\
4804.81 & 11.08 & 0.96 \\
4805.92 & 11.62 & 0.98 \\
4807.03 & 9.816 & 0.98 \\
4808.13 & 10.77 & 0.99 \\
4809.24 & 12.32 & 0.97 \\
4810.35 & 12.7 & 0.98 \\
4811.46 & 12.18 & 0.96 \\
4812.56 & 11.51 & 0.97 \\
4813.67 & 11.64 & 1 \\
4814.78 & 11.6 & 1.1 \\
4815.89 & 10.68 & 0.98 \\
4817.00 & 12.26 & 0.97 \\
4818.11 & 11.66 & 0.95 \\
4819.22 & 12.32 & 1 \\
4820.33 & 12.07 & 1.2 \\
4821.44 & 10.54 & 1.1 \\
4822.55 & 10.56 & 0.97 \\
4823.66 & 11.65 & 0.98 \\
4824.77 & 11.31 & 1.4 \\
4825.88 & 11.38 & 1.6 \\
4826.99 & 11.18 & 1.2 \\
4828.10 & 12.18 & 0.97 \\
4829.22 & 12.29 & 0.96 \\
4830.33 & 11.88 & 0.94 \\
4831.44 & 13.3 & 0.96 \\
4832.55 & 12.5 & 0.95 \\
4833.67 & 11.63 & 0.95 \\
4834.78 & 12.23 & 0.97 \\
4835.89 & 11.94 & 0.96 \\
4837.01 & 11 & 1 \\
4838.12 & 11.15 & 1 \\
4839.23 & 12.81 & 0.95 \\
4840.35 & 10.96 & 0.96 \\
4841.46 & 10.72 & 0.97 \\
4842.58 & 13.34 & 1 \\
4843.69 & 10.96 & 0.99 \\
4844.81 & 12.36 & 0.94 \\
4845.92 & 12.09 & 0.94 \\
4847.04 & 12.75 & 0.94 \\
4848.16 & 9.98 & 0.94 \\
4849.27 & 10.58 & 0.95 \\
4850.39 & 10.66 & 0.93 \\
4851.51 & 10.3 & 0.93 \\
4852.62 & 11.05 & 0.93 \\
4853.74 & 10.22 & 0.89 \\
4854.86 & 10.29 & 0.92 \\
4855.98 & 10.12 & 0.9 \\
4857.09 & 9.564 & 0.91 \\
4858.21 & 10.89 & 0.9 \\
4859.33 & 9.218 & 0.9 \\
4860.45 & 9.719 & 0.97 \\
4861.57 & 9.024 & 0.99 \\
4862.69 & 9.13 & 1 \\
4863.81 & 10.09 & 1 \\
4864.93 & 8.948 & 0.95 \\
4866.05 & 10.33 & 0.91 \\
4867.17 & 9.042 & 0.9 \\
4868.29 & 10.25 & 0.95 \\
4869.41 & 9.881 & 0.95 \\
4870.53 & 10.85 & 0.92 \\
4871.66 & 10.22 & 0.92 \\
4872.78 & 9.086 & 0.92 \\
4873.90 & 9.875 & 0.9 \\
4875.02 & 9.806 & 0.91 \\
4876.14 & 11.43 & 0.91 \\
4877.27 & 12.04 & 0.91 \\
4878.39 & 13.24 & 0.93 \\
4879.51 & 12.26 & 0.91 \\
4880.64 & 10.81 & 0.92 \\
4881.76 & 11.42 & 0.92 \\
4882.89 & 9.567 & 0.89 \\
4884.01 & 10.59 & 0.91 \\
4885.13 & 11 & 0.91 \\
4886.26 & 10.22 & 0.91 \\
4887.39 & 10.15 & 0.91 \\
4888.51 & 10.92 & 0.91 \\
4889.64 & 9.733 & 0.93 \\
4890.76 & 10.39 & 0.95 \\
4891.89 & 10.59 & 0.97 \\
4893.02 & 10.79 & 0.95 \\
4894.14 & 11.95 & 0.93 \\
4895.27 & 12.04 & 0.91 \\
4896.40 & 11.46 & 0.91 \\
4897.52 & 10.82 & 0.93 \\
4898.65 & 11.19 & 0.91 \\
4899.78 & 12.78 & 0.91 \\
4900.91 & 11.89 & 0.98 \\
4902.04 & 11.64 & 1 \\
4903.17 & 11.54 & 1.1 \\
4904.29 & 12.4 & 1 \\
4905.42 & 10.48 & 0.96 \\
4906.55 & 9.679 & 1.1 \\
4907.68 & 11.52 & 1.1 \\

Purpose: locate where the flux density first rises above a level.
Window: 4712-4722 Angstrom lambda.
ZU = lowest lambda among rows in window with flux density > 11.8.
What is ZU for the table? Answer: 4718.20 Angstrom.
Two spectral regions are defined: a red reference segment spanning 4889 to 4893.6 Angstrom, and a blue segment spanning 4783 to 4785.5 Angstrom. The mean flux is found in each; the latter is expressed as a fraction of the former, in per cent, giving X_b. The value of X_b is 112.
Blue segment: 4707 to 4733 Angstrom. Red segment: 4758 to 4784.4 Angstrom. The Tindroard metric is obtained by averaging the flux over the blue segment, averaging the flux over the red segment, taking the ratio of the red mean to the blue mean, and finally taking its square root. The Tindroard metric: 1.02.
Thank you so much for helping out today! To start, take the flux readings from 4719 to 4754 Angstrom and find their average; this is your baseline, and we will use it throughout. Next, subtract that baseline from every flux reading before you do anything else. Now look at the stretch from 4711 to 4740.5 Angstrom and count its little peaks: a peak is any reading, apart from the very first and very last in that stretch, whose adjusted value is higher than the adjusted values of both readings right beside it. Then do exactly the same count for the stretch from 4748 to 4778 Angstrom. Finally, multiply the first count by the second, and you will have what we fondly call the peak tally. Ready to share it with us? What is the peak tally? 54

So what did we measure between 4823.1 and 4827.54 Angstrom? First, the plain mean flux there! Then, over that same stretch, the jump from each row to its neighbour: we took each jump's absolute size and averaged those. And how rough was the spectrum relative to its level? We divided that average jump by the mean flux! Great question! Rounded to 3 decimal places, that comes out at 0.018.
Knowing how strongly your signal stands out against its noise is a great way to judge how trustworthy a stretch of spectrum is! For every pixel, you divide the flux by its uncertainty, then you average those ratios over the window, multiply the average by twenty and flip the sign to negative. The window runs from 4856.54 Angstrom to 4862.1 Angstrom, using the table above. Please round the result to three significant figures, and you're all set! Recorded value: -208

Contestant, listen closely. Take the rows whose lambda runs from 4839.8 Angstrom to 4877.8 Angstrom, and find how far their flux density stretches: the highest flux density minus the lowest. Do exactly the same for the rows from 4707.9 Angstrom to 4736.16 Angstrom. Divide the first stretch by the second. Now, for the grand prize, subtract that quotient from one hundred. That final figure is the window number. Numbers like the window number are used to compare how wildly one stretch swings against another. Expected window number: 98.6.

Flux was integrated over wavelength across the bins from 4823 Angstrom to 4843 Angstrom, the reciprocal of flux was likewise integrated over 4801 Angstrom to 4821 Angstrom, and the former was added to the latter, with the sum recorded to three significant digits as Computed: 239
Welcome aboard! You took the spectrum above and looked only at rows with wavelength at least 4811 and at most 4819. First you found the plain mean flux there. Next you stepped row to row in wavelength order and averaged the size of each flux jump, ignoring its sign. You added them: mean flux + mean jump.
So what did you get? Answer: 12.3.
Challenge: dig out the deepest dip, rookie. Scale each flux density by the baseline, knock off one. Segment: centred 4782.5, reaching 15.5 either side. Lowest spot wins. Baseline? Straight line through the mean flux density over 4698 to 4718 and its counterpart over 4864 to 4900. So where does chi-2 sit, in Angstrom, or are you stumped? 4768.44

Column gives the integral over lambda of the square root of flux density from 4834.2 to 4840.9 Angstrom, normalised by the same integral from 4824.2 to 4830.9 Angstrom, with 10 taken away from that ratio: -9.00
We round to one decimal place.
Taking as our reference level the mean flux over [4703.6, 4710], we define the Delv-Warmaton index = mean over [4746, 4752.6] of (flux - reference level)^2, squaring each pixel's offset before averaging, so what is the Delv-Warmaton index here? 0.7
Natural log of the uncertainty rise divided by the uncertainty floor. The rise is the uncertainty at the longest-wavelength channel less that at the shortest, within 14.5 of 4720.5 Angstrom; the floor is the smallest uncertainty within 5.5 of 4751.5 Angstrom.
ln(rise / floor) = -2.3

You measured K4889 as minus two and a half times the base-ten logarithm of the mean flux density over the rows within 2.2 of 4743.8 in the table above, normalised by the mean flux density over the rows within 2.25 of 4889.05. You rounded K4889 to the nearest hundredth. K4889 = -0.12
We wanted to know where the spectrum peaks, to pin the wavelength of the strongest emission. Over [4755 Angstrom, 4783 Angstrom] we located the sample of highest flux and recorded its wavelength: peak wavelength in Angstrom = 4765.15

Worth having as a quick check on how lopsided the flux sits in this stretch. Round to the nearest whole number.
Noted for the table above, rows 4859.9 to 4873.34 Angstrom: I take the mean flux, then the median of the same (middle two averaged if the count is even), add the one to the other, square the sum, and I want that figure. 381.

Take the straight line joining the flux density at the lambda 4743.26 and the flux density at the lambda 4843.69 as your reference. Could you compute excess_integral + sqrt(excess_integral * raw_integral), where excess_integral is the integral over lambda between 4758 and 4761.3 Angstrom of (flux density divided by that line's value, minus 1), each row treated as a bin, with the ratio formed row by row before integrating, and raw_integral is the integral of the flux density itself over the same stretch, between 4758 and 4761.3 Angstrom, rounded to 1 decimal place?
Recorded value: 3.9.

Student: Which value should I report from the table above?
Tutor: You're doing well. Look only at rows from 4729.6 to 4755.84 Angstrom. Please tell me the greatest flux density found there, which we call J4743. 13.38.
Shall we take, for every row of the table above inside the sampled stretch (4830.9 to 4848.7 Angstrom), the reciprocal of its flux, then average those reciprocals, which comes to 0.085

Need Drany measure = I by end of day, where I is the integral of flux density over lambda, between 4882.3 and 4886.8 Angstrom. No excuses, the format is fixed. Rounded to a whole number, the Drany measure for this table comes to 47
